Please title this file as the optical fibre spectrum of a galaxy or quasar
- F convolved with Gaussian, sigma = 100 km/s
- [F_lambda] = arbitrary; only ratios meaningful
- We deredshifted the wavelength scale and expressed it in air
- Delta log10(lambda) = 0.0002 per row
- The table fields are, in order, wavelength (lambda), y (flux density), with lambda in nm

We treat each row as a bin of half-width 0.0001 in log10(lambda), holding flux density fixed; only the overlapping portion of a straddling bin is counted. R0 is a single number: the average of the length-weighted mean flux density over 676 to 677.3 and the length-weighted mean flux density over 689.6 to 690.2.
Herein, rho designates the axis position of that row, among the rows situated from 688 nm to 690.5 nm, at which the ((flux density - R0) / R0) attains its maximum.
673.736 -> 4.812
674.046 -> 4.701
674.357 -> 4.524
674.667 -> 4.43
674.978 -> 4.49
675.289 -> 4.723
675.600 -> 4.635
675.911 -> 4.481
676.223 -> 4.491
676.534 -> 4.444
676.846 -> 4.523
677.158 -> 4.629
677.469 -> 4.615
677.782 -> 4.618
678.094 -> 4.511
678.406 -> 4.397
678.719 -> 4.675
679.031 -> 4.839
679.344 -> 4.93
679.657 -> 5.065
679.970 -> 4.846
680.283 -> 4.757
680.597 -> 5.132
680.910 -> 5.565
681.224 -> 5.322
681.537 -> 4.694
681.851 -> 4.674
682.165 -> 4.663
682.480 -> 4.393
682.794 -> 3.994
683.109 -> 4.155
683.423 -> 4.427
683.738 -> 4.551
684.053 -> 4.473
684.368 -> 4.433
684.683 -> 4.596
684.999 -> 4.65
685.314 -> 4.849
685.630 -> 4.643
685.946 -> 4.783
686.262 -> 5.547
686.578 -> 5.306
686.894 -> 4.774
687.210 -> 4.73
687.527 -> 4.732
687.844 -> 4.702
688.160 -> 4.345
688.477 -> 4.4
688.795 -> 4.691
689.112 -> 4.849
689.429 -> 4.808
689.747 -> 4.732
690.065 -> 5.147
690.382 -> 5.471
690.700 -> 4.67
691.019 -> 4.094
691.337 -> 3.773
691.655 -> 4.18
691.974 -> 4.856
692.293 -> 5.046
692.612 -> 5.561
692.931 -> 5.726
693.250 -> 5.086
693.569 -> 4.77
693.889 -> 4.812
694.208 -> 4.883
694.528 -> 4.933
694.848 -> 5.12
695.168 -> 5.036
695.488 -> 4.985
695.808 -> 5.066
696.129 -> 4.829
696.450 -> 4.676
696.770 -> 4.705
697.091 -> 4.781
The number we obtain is 690.382 nm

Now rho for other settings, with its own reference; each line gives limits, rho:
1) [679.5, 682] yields 680.910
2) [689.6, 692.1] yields 690.382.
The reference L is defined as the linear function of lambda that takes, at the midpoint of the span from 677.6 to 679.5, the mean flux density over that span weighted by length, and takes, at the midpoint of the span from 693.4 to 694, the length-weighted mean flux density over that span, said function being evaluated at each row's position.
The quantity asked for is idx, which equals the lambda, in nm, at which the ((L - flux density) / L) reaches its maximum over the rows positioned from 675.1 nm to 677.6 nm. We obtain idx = 676.534 nm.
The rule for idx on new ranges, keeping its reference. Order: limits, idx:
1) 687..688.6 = 688.160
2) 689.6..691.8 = 691.337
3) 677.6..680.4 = 678.406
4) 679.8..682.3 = 682.165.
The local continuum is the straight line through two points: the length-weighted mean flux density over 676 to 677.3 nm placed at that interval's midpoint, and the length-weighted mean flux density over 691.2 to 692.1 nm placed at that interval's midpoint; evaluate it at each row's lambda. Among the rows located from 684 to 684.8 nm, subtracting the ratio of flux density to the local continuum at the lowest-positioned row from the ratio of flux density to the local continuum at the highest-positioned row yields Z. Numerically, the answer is 0.03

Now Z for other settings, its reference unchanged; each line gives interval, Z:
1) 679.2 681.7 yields -0.04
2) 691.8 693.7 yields -0.01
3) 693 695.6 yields -0.01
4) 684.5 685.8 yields 0.01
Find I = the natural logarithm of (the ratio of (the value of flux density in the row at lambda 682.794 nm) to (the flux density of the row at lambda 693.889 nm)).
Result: -0.19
